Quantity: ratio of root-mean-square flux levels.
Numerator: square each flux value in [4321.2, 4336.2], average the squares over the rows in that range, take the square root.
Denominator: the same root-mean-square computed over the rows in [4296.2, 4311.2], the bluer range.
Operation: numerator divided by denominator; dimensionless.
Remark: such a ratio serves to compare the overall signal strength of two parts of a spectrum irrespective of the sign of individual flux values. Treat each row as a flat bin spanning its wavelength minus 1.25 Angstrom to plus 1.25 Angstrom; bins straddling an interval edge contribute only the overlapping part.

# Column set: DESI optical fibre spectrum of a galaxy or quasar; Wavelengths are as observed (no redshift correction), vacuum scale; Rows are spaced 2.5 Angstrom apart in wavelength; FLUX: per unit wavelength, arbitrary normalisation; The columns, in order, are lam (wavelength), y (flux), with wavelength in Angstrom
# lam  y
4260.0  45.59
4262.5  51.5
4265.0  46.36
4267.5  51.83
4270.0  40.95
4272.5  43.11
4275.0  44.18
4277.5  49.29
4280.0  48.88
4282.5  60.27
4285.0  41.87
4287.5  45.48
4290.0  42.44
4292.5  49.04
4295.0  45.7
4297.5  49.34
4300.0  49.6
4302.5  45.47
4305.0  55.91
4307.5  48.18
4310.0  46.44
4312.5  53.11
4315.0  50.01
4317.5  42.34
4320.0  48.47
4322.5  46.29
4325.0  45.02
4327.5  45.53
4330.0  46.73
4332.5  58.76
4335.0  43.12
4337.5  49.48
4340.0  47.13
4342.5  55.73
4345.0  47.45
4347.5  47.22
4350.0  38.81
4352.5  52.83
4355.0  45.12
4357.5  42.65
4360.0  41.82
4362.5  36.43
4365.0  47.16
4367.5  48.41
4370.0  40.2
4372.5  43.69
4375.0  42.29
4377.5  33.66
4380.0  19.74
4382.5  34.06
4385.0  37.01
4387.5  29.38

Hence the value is 0.97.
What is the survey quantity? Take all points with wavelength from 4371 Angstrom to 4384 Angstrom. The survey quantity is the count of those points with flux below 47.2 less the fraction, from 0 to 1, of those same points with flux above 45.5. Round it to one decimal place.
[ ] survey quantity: 5.0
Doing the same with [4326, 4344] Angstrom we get 3.1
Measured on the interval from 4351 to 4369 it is 4.6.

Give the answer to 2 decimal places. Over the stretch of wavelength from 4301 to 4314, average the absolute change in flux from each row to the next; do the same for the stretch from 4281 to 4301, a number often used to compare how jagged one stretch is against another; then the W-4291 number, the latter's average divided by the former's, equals 0.84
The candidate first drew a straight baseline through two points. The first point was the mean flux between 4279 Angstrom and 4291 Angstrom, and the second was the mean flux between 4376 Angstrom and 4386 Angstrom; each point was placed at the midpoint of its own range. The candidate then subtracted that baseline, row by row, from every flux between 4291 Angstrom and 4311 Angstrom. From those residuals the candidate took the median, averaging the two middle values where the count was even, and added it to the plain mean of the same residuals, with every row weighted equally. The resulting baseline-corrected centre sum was 7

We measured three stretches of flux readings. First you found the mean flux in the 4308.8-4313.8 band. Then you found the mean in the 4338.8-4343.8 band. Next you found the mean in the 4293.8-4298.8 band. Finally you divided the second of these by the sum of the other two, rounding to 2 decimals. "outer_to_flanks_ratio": 0.53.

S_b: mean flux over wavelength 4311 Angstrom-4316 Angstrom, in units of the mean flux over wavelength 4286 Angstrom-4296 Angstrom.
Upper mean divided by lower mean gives 1.13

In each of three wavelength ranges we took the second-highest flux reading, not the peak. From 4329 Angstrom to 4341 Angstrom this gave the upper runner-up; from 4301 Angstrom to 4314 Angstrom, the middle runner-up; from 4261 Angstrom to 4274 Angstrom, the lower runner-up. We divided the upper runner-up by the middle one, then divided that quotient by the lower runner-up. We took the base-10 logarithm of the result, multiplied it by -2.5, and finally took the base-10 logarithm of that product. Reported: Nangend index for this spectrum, 0.639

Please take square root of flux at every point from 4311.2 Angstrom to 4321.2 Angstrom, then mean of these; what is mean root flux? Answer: 6.96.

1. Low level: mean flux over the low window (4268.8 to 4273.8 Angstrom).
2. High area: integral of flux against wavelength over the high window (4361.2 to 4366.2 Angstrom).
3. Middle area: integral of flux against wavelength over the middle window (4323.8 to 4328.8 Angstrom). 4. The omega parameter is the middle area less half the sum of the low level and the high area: 101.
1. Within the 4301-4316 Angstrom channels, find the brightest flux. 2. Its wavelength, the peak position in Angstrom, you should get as 4305.0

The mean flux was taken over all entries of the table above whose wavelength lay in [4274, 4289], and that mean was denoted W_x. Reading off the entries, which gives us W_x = 48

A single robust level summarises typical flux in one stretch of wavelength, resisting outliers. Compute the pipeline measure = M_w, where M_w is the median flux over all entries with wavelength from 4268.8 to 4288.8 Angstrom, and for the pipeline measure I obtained 44.8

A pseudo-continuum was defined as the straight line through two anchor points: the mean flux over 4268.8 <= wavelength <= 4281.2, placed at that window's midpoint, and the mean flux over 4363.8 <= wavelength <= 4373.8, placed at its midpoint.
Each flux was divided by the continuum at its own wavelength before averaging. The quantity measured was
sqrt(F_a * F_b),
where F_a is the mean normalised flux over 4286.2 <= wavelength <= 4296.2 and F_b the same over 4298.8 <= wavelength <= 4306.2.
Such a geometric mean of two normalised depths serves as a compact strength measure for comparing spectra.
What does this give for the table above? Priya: 1.06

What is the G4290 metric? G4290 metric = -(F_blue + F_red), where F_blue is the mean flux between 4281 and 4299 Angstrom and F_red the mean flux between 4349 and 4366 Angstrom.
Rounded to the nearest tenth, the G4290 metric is -91.3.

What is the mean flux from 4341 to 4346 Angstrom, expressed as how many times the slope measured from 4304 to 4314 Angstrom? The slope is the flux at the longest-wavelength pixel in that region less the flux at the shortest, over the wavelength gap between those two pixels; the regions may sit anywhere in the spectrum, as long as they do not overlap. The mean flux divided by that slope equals -138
